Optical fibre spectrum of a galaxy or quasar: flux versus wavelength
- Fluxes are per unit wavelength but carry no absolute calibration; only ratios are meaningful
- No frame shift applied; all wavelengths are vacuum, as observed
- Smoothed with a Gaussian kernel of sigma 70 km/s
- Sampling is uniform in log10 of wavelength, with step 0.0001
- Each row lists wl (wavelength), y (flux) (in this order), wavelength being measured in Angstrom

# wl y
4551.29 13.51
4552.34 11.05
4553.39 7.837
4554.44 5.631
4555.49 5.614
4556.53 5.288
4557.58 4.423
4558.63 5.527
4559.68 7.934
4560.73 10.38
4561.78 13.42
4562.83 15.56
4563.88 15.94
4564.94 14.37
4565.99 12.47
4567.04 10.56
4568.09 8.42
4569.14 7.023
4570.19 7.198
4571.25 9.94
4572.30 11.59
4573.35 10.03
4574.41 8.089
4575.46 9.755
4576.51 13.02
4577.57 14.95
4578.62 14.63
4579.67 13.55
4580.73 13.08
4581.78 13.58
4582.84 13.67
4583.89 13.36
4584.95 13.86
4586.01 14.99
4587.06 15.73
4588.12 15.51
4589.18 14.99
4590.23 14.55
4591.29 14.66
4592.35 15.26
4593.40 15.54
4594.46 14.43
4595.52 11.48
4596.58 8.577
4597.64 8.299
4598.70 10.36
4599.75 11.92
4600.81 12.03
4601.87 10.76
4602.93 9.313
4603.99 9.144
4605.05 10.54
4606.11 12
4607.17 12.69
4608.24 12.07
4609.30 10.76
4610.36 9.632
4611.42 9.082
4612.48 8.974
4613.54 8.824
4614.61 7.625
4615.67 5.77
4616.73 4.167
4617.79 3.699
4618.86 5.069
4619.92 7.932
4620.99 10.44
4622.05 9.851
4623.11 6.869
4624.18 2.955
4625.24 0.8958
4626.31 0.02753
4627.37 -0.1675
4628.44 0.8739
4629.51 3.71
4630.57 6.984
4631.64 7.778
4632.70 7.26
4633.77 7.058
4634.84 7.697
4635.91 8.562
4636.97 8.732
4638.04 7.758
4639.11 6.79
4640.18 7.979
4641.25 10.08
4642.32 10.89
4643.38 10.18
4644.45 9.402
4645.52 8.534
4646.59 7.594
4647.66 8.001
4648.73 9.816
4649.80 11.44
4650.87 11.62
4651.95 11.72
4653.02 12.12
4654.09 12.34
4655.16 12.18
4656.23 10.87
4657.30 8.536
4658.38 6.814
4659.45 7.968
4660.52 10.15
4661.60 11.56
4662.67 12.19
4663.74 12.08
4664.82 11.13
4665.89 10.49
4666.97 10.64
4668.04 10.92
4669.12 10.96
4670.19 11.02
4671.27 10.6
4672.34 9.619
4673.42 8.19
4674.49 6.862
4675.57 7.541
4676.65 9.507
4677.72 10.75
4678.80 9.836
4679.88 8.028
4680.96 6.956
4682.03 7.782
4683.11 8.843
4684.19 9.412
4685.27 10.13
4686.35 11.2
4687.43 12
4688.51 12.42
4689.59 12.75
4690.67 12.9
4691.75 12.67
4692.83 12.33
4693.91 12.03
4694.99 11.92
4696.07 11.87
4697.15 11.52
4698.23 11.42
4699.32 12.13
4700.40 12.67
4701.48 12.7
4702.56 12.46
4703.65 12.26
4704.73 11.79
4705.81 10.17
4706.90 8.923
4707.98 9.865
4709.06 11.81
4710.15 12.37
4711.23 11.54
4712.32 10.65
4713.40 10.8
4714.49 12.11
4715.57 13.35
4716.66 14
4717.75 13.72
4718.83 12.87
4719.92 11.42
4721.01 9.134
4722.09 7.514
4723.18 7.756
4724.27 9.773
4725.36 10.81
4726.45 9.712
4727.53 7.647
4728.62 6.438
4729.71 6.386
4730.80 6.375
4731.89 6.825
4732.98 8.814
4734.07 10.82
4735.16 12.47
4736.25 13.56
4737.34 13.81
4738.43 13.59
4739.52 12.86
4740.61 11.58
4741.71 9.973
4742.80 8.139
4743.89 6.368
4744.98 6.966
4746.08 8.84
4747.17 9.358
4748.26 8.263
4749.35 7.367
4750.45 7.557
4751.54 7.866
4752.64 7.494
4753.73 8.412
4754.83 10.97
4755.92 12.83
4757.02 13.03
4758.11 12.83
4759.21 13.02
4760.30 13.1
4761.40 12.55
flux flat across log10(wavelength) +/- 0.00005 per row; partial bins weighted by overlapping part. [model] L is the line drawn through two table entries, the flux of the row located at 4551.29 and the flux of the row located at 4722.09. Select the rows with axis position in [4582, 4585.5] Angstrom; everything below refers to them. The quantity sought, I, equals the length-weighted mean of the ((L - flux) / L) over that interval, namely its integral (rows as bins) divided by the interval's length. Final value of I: -0.1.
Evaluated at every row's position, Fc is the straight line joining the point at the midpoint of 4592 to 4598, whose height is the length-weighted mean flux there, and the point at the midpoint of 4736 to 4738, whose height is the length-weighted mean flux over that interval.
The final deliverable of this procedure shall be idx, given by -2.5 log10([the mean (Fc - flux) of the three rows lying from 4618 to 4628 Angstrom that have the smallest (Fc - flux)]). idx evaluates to -1.2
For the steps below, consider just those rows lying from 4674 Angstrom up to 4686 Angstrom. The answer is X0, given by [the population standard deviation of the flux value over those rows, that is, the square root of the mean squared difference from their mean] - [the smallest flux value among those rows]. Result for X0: -6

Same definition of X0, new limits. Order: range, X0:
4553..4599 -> -1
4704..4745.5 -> -4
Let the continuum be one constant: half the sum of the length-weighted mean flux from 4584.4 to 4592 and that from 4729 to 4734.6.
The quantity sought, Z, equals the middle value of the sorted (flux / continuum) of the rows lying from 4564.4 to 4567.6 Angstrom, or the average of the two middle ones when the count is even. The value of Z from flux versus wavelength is 1.1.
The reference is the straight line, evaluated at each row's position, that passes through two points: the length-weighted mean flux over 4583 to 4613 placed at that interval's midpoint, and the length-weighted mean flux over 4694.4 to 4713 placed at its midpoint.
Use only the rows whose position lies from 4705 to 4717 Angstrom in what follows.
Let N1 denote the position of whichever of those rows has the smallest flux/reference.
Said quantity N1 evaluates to 4706.90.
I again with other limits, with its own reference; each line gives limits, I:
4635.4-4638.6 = 0.2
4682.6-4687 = -0.1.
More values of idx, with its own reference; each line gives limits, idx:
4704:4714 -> -0.4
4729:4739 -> 3.1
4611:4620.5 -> -1.4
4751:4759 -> 0.0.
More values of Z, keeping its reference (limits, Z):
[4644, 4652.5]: 0.8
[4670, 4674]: 0.9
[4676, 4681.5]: 0.8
